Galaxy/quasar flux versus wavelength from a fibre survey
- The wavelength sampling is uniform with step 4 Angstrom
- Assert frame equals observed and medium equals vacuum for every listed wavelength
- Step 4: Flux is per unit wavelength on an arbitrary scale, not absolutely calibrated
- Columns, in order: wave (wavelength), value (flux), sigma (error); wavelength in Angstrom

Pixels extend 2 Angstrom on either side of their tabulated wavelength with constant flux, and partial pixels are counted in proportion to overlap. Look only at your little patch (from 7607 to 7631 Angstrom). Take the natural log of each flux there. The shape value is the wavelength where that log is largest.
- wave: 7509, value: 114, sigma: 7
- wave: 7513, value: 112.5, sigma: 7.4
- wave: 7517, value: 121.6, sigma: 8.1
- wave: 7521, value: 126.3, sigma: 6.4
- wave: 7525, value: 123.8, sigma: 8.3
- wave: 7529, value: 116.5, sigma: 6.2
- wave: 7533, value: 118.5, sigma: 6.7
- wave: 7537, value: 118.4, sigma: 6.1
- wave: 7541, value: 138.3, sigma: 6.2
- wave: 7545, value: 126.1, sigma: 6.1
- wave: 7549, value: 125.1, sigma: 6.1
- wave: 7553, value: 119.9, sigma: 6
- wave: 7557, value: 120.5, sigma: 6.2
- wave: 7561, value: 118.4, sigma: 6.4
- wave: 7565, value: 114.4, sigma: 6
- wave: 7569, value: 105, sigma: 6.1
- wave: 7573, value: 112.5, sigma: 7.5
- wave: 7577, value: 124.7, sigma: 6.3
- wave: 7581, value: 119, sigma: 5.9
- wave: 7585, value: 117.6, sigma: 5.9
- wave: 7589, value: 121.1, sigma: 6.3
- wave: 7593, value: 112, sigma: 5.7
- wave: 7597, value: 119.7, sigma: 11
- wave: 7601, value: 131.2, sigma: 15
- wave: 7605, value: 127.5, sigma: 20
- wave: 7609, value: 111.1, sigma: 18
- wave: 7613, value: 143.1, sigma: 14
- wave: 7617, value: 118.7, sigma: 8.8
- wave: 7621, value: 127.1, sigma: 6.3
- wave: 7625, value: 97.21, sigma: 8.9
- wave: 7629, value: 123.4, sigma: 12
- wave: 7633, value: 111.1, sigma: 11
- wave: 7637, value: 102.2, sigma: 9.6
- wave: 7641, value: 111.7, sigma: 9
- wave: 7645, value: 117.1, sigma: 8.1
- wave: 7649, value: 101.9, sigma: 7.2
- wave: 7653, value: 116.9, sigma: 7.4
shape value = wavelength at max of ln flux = 7613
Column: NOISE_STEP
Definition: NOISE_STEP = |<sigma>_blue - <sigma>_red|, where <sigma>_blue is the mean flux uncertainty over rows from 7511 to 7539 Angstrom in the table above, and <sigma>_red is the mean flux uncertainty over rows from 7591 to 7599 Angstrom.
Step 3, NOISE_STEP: 1.3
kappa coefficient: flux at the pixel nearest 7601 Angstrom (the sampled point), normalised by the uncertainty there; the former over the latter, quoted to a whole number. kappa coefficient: 9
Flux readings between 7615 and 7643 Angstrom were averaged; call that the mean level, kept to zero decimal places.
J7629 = 113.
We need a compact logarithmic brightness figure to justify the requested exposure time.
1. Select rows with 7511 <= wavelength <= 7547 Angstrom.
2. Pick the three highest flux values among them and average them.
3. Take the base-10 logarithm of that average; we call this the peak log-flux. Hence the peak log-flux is 2.11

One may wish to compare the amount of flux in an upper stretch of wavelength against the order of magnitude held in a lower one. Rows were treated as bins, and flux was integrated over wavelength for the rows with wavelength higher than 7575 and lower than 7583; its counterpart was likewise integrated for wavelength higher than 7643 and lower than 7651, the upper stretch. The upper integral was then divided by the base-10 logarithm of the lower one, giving 293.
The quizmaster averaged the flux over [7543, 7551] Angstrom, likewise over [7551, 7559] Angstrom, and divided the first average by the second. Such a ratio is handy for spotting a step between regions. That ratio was 1.04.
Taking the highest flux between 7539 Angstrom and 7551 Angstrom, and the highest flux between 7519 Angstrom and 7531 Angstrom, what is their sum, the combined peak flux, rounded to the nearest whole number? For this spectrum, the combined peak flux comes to 265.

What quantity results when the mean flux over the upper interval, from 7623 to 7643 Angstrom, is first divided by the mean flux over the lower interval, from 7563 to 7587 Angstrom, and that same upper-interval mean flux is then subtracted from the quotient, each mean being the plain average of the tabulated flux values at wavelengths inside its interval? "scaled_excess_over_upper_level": -108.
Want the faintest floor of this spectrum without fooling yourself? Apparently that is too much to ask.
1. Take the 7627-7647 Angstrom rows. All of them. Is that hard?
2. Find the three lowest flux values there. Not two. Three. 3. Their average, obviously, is 108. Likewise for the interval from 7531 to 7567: 117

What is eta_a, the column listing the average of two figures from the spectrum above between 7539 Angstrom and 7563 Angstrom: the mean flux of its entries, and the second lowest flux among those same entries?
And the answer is 122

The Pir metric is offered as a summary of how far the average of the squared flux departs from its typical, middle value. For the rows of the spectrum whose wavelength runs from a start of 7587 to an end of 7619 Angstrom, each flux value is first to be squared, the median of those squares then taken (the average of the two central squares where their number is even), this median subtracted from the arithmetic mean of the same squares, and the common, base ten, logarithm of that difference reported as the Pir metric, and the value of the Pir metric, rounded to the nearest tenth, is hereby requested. 2.9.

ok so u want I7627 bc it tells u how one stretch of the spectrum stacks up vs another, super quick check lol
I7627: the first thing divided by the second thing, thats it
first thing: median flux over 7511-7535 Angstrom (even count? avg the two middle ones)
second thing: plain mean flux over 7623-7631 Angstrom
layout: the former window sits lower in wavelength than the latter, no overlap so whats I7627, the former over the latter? 1.09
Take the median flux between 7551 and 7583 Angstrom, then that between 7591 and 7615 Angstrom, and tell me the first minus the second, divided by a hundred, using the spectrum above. -0.049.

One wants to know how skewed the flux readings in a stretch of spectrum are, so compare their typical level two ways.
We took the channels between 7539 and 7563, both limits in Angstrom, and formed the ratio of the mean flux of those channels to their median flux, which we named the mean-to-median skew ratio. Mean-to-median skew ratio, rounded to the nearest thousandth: 1.016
